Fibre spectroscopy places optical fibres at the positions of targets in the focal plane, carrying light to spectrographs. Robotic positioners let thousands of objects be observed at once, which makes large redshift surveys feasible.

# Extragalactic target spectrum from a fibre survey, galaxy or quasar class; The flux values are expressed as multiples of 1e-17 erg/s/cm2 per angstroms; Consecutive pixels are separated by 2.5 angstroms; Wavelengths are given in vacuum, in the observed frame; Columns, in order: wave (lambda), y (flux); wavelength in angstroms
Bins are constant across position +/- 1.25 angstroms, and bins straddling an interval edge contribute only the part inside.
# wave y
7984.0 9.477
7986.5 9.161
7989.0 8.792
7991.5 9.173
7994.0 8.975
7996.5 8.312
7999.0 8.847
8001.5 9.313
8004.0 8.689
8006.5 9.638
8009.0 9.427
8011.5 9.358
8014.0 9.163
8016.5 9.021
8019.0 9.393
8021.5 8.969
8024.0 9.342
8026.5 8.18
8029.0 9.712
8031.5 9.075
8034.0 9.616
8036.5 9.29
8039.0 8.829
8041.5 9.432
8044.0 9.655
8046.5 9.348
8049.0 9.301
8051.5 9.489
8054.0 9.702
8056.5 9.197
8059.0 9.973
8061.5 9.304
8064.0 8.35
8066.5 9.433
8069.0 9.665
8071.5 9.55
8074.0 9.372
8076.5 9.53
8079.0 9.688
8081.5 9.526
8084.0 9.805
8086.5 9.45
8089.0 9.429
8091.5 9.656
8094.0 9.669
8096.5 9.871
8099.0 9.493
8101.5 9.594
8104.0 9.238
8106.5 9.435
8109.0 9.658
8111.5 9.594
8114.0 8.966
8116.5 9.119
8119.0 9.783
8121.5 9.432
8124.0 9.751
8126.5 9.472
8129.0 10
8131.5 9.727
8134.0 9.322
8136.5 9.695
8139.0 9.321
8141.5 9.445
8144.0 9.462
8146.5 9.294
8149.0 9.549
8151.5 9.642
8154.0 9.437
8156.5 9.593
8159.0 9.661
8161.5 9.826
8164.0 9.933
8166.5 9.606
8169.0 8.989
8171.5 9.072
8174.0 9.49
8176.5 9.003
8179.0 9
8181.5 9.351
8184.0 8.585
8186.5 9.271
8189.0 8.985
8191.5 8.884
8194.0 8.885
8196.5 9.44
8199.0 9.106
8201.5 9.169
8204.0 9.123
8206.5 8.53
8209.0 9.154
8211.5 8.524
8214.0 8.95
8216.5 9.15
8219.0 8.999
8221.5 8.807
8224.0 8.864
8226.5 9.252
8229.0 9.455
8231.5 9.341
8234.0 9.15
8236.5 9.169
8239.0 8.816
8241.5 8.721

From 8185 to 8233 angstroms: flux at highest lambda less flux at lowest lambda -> 0.1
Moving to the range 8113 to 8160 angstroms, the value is 0.7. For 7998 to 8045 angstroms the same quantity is 0.8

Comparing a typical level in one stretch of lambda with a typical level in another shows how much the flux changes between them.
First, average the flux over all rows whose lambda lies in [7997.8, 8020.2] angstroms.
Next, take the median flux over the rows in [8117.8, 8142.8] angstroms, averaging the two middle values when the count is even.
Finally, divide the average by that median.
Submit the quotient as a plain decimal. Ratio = 0.96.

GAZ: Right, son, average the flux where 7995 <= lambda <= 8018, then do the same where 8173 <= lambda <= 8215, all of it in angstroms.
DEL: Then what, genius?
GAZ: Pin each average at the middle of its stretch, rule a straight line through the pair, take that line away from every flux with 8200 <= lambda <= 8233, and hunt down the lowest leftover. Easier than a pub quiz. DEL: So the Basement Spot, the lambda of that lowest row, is 8211.5 angstroms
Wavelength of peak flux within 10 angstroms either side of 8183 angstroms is 8174.0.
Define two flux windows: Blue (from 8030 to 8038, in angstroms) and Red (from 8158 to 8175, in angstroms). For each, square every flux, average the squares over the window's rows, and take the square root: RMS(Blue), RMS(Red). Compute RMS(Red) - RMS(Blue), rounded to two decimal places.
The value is 0.19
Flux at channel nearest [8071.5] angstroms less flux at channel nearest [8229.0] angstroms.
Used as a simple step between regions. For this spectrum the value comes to 0.1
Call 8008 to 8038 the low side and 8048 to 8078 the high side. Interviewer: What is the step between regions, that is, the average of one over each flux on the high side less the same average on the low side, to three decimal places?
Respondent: -0.002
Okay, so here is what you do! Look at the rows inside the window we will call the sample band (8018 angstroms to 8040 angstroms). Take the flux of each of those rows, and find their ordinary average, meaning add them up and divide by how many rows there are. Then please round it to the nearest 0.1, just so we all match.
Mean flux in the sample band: 9.2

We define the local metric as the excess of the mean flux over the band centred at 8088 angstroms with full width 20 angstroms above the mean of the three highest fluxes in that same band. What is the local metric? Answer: -0.15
